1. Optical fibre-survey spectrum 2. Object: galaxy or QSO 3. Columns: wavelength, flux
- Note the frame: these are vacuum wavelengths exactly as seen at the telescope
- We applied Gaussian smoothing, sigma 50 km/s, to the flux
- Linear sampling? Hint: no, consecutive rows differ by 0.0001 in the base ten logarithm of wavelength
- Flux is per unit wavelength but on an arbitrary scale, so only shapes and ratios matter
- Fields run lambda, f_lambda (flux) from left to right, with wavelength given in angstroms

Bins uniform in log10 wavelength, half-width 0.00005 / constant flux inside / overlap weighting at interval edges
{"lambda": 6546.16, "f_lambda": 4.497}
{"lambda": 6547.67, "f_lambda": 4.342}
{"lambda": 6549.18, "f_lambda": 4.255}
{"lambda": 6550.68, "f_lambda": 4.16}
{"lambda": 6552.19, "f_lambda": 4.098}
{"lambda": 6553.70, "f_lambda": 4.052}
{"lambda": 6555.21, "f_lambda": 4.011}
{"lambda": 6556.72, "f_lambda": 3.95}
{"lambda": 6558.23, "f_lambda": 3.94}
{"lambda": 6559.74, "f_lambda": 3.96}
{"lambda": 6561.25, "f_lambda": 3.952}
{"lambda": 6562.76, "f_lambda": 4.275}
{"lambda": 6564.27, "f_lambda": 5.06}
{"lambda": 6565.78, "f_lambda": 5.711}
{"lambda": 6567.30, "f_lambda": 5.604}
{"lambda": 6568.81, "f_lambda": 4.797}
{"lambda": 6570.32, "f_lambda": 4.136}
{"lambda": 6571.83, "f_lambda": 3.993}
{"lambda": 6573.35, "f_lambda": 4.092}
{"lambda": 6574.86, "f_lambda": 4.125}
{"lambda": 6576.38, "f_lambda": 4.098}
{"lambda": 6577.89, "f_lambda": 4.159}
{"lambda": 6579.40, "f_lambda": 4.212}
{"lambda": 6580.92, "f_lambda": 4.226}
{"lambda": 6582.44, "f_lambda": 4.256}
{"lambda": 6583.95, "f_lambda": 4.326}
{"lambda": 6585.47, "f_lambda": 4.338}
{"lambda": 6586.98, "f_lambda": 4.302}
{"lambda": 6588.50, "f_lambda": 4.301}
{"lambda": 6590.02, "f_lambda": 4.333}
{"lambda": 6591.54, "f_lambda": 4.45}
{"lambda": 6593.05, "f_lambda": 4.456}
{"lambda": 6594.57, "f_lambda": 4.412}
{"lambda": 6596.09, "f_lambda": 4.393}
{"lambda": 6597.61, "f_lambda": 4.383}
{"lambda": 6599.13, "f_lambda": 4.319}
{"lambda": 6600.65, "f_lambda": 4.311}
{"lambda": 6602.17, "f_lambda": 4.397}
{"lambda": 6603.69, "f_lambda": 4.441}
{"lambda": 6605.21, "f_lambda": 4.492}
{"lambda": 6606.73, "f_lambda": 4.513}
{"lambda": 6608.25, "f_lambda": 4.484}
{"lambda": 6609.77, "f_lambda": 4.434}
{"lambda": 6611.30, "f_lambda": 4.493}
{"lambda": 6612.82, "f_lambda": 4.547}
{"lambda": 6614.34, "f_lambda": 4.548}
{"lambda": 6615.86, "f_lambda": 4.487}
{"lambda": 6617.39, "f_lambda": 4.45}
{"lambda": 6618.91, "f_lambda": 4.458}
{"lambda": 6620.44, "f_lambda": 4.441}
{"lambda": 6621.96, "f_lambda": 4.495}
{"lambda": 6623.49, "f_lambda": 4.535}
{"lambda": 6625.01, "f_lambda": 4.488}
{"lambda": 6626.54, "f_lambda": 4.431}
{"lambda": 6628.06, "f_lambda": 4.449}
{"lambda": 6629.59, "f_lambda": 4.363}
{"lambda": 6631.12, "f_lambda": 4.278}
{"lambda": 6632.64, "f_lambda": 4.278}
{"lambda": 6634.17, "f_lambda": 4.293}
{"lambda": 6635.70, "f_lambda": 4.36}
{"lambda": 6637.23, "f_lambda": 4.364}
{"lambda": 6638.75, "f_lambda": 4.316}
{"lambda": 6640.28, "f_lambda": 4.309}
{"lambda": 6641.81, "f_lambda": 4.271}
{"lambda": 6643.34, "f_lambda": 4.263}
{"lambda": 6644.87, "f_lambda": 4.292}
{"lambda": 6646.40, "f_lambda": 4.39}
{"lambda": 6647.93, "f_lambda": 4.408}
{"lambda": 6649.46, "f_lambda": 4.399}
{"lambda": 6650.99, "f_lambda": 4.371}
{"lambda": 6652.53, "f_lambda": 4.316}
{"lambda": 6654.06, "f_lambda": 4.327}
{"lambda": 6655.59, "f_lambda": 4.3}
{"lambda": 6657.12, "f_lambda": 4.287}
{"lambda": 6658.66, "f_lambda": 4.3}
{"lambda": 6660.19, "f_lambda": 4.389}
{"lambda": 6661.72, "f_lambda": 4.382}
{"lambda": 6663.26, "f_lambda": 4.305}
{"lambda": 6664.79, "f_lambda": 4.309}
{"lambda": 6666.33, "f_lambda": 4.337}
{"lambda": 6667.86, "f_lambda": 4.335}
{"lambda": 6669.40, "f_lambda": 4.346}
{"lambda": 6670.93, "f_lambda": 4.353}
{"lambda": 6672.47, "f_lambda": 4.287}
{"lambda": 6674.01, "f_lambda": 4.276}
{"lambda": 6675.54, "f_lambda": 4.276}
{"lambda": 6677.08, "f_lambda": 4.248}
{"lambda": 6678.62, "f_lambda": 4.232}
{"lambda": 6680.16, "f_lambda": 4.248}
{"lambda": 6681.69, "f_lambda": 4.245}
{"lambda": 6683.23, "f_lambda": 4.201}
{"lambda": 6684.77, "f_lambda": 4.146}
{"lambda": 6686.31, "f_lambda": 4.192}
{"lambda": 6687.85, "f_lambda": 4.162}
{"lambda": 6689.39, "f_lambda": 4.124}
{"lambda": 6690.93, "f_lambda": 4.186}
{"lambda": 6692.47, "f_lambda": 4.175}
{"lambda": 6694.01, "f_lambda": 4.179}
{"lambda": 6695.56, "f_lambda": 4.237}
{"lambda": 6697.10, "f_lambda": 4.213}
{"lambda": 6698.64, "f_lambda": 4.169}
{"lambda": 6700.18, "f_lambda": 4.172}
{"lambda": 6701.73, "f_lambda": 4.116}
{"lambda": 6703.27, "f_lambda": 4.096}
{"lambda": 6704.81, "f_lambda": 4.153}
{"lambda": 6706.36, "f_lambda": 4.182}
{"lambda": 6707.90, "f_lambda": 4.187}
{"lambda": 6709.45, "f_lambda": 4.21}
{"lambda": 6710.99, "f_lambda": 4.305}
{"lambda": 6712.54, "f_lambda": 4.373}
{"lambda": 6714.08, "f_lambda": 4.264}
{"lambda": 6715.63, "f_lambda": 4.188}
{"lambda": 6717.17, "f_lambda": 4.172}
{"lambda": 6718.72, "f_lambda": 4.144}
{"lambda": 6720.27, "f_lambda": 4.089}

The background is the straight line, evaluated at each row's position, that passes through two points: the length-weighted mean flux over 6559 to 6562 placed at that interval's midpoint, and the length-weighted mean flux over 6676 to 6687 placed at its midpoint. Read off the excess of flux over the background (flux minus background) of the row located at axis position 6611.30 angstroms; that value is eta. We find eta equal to 0.43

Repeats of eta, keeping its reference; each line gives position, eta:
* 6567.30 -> 1.63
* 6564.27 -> 1.10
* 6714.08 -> -0.02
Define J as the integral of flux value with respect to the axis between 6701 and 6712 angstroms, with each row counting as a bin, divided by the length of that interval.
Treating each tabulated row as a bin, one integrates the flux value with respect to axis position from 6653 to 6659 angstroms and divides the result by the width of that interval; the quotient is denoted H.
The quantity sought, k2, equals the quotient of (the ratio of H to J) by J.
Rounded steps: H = 4.30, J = 4.18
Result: 0.246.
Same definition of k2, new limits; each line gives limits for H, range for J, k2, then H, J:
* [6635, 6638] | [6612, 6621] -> 0.217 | 4.37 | 4.49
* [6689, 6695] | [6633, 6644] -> 0.224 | 4.17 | 4.31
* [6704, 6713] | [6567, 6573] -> 0.207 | 4.23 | 4.52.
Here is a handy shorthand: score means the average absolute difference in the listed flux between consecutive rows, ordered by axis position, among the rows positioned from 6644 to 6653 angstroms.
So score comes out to 0.0416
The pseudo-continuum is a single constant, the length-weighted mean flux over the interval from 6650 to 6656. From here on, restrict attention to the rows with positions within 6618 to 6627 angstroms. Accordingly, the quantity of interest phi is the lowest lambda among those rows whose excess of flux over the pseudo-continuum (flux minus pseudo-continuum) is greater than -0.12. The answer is 6618.91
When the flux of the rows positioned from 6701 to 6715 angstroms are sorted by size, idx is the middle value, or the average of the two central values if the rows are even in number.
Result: 4.19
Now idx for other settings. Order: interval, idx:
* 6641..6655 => 4.33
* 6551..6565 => 4.01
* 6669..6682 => 4.28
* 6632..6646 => 4.29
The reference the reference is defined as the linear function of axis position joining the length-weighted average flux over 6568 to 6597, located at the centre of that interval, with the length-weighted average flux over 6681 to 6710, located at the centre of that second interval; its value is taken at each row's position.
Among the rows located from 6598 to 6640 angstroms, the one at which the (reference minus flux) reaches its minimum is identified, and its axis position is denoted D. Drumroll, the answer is 6614.34 angstroms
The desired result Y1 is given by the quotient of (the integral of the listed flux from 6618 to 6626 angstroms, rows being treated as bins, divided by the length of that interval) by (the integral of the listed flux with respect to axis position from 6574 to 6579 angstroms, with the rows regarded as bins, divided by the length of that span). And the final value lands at 1.08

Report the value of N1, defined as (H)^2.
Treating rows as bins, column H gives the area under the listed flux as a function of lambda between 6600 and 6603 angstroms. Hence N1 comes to 171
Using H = 13.07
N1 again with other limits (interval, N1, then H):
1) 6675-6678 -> 163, 12.76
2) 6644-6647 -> 169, 13.01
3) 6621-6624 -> 183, 13.52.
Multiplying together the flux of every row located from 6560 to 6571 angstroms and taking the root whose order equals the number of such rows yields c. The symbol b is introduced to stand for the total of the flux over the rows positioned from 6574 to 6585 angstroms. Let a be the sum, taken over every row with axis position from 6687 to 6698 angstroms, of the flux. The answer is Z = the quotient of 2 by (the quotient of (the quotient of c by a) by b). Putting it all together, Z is 363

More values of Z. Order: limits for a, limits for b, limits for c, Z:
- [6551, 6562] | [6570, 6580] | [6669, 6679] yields 376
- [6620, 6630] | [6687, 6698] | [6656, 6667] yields 422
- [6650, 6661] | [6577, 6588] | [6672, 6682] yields 424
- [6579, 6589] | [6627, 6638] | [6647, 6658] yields 419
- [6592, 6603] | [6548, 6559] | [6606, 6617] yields 388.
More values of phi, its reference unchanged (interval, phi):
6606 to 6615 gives 6606.73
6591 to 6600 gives 6591.54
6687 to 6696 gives 6695.56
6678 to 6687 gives 6678.62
